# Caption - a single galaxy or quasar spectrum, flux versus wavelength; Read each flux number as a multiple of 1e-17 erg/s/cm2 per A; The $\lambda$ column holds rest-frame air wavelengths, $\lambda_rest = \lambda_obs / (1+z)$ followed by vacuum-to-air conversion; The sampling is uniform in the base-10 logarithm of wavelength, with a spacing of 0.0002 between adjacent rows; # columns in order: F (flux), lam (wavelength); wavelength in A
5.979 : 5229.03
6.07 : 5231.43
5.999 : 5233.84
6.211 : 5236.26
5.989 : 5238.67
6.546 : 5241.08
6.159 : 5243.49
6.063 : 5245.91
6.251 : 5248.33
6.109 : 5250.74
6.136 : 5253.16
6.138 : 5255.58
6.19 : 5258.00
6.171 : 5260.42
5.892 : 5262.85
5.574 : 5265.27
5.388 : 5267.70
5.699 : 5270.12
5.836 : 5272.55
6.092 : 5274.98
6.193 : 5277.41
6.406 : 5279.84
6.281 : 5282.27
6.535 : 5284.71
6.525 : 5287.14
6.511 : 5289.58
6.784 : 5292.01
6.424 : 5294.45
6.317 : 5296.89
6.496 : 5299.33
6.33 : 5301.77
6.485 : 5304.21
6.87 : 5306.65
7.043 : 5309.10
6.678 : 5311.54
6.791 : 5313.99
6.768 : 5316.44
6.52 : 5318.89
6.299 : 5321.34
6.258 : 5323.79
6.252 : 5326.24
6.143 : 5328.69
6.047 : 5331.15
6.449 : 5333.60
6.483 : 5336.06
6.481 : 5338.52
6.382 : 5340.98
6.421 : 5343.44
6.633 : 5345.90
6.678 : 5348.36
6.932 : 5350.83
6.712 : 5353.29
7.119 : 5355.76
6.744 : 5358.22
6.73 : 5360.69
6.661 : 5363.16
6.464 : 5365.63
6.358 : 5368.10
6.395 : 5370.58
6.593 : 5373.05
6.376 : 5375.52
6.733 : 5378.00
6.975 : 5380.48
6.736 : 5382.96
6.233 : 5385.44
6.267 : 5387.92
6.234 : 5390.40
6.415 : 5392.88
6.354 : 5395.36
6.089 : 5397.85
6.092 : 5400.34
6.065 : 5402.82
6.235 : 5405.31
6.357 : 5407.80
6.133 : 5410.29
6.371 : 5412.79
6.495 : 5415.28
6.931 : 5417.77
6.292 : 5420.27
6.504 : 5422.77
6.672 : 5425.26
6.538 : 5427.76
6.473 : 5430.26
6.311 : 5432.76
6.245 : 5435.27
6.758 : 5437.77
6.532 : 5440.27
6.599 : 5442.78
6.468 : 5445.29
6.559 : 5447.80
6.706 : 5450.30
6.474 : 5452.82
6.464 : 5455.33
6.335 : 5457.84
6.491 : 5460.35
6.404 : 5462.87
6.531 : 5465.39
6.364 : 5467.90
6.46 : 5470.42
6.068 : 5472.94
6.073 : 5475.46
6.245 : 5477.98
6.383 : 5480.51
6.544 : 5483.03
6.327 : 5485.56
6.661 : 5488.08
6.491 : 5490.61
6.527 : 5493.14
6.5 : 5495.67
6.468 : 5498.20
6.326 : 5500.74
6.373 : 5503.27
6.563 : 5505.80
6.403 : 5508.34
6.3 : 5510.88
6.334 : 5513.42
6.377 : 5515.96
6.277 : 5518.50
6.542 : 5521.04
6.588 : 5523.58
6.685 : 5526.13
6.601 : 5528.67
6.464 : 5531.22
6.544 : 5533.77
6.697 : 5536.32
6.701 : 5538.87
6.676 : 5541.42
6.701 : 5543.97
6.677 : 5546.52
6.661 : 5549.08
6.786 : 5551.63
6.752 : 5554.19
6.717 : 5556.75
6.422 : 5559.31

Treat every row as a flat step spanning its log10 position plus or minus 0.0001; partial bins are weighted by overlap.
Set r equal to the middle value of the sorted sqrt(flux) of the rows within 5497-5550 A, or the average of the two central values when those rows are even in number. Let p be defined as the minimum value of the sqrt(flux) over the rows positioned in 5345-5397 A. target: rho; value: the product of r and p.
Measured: 6.39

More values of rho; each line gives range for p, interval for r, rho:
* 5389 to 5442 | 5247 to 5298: 6.13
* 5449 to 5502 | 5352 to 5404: 6.24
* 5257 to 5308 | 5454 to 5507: 5.90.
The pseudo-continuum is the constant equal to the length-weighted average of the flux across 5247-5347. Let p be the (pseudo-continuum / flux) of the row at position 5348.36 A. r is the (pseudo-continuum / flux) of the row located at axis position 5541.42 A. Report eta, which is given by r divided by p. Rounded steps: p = 0.947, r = 0.95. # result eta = 1.00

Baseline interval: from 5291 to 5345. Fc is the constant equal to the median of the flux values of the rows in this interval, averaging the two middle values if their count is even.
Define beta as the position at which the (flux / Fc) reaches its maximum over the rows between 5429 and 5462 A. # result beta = 5437.77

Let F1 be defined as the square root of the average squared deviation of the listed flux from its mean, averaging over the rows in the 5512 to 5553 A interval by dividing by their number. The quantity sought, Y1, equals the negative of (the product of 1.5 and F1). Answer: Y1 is -0.22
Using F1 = 0.14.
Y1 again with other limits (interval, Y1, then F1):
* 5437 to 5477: -0.27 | 0.18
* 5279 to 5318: -0.32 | 0.21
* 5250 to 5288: -0.47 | 0.31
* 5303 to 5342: -0.40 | 0.27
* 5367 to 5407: -0.37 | 0.25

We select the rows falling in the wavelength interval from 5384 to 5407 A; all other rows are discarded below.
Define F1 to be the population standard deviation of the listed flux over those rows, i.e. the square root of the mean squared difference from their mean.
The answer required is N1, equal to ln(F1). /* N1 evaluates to -2.2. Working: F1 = 0.114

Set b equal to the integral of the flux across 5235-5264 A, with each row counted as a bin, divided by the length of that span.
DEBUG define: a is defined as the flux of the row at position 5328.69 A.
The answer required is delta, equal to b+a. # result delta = 12.3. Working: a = 6.143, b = 6.15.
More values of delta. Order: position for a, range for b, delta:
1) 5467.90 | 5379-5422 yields 12.7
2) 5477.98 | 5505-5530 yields 12.7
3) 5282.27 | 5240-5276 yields 12.3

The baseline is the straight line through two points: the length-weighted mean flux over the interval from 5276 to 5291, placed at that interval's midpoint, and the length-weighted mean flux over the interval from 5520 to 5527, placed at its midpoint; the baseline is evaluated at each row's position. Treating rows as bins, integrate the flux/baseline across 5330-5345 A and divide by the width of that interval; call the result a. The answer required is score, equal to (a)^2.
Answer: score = 0.98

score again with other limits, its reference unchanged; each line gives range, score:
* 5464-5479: 0.92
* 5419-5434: 0.98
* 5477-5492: 0.96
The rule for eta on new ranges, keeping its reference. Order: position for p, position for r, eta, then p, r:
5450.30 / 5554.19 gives 0.99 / 0.943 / 0.94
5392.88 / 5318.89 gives 0.98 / 0.986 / 0.97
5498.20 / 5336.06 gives 1.00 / 0.978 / 0.98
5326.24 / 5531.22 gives 0.97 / 1.012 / 0.98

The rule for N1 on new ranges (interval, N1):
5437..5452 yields -2.3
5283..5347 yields -1.5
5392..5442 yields -1.5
